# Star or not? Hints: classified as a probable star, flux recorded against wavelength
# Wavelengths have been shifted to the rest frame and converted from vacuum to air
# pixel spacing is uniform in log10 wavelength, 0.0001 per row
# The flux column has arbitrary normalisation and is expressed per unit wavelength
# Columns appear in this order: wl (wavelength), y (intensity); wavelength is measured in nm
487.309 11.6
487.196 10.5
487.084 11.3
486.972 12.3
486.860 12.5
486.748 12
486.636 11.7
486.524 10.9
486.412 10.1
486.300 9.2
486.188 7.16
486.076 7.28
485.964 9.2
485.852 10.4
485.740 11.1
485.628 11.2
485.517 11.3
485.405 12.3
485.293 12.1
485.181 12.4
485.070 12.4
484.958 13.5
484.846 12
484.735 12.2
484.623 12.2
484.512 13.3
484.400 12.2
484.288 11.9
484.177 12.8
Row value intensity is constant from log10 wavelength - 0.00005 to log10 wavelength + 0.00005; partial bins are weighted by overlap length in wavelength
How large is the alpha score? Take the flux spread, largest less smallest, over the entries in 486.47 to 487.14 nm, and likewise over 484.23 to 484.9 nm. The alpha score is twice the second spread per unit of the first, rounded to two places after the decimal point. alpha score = 1.75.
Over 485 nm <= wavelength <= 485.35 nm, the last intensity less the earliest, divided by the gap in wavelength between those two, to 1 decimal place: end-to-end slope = -1.3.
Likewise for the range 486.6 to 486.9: 3.6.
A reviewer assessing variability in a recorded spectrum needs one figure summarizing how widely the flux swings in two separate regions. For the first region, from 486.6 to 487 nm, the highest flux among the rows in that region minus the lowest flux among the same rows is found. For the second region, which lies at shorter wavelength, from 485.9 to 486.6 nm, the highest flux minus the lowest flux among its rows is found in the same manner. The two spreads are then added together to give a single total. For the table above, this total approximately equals 4.54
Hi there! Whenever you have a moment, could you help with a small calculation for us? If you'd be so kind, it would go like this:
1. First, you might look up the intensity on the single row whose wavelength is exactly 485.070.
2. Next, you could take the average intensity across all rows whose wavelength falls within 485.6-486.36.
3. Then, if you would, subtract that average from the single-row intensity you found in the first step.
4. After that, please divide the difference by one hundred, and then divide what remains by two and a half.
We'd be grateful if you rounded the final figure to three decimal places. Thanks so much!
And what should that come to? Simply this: 0.012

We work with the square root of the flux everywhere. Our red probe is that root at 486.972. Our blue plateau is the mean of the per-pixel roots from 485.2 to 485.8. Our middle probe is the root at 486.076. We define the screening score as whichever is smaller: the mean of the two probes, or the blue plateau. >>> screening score 3.10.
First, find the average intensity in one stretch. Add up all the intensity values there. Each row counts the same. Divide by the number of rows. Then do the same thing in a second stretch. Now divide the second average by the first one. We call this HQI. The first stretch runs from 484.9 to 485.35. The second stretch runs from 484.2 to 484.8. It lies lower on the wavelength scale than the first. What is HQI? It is 1.0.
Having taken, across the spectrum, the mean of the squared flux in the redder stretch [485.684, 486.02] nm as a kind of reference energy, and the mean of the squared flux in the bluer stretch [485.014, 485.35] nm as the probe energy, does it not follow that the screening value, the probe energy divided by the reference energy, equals 1.44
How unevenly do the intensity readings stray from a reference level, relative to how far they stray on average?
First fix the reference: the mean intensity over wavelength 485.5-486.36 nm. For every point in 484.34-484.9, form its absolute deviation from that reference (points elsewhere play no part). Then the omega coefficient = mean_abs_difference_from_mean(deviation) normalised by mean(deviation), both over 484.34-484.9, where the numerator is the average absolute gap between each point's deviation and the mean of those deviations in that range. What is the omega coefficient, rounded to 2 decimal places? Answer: 0.13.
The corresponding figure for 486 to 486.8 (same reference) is 0.47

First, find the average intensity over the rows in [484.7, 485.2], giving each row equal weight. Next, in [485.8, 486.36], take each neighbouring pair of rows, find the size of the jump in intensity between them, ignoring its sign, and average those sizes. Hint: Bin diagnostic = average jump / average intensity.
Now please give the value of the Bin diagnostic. 0.11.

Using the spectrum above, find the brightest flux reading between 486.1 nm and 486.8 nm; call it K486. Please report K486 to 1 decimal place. 12.0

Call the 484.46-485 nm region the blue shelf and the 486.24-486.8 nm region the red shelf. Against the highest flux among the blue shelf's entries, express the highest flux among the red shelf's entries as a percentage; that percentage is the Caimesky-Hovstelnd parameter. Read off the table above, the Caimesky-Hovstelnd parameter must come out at 89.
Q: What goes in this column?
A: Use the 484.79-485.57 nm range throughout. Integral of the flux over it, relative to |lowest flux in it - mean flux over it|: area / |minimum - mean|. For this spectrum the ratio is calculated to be 10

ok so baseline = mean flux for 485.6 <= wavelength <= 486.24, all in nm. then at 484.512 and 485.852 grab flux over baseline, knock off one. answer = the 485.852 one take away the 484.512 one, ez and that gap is -0.31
